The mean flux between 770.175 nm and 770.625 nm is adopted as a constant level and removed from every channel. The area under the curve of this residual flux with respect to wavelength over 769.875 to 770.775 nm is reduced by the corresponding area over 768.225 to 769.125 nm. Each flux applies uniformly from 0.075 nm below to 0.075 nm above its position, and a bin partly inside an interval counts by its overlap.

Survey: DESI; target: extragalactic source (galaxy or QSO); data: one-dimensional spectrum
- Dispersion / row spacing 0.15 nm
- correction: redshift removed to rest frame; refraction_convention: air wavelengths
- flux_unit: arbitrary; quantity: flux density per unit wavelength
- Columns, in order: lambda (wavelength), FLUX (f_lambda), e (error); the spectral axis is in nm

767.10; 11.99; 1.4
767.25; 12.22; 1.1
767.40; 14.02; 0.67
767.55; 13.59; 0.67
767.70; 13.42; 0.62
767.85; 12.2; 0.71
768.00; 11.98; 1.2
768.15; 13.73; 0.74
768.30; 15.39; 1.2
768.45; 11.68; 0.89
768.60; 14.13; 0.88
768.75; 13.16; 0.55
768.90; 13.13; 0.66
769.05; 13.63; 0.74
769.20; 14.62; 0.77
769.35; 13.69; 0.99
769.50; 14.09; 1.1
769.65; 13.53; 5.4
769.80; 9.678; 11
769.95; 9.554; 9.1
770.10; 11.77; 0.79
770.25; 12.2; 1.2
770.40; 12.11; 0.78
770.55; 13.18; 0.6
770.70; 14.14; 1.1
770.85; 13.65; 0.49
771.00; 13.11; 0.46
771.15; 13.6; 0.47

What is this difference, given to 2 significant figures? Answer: -1.2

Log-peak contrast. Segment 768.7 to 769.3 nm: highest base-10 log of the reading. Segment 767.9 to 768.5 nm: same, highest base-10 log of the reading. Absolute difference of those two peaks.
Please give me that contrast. 0.022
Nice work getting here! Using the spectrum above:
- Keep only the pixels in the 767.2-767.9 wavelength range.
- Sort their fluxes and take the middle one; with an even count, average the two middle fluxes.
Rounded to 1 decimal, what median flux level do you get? 13.4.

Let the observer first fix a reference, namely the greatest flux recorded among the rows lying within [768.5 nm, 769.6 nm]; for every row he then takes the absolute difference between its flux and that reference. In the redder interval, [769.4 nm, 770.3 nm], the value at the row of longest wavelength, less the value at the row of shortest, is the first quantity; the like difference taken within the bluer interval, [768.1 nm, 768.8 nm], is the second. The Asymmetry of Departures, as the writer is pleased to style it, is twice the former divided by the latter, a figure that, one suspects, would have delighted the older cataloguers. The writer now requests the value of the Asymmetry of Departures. 6.6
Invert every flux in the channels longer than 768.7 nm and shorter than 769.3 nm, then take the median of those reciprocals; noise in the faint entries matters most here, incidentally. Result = 0.075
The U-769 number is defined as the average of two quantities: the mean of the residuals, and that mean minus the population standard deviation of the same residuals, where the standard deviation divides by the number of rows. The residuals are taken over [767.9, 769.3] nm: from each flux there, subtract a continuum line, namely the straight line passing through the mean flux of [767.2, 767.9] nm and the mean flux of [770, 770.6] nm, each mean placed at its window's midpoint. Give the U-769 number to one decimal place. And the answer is 0.1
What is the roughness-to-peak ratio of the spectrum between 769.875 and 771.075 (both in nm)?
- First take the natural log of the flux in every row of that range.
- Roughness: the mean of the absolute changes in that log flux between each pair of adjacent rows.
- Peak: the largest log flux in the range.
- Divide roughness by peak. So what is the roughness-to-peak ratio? 0.026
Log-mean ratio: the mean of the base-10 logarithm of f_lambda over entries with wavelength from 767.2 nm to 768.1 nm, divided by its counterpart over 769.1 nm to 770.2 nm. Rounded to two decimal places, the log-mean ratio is 1.02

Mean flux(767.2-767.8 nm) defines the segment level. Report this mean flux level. 13.3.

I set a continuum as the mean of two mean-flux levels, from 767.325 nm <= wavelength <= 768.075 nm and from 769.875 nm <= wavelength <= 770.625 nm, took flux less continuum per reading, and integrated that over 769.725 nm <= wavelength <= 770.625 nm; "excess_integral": -0.9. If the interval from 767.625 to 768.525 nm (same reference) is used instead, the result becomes 0.6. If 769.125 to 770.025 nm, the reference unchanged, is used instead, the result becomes 0.1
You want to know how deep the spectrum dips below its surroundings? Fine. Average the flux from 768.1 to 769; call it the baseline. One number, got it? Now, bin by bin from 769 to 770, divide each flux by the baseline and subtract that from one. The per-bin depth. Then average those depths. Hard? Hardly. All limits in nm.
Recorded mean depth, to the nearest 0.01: 0.06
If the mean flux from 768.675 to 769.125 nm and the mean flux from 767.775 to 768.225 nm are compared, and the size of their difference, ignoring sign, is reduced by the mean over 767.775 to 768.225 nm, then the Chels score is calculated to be -12.0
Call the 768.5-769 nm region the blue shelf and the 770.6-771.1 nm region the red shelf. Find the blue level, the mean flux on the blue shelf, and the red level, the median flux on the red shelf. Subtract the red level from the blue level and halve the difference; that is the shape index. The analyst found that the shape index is -0.1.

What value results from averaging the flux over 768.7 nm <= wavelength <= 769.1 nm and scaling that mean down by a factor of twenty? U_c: 0.665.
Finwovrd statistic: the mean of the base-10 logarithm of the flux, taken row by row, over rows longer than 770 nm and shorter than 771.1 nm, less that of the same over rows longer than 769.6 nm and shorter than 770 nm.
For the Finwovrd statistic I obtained 0.08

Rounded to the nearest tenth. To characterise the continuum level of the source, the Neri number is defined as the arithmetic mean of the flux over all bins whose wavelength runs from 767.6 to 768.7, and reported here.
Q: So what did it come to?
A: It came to 13.2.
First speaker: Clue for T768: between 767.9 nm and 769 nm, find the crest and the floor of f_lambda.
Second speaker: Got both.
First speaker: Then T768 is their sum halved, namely 13.5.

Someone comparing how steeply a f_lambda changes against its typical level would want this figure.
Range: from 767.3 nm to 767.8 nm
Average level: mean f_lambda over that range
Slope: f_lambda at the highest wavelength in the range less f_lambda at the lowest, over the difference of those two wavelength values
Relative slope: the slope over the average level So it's -0.15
